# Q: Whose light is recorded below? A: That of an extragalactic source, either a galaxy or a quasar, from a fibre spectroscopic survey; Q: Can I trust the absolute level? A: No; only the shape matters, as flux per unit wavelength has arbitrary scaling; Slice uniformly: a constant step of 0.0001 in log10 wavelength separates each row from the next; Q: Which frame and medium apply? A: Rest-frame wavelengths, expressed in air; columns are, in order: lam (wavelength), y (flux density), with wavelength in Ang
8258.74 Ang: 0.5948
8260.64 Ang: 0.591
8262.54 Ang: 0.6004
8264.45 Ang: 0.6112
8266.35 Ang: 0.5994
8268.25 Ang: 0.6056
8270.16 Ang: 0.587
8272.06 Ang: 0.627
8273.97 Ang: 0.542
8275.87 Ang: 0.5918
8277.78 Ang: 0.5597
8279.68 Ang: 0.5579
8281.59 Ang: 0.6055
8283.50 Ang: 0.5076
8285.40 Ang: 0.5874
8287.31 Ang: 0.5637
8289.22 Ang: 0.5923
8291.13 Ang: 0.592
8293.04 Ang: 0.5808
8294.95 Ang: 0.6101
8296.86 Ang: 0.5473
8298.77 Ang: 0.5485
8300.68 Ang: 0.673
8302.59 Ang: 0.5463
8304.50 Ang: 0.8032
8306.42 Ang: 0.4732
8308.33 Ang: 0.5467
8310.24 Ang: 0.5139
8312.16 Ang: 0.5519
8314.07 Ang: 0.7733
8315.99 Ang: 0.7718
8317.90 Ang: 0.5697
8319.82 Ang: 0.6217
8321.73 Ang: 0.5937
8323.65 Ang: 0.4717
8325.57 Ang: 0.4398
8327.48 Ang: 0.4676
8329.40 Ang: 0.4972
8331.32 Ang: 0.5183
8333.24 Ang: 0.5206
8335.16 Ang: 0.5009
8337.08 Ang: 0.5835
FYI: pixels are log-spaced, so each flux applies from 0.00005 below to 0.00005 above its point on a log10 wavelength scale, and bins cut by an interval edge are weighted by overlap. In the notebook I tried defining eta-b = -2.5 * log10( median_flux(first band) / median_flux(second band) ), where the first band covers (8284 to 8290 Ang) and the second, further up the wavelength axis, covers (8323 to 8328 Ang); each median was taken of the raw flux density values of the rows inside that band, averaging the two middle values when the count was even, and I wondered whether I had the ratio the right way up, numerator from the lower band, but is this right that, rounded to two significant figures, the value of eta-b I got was -0.25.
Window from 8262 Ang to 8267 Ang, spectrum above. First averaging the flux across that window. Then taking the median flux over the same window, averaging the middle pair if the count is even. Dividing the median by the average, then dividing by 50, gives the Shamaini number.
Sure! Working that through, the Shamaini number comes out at 0.0199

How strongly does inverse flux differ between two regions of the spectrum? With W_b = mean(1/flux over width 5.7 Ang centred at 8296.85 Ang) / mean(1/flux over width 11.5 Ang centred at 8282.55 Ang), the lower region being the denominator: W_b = 0.99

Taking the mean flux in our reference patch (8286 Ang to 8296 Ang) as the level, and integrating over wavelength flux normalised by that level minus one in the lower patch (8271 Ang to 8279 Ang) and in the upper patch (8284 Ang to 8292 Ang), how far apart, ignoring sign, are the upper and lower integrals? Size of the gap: 0.0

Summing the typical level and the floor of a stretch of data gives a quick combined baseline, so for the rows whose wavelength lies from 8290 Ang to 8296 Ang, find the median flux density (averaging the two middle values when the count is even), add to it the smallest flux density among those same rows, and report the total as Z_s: 1.17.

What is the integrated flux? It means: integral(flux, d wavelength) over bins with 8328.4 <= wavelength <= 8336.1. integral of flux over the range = 3.9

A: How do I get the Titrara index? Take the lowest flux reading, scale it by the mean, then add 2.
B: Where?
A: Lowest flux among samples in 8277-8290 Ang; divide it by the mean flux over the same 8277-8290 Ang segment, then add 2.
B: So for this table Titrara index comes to 2.89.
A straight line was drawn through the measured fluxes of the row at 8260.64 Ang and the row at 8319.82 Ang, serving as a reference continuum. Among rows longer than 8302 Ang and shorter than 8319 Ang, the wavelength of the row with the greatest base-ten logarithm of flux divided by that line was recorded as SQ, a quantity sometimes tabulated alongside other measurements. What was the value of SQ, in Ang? 8304.50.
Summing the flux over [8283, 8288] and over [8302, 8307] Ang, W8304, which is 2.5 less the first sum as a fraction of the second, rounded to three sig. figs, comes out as 1.59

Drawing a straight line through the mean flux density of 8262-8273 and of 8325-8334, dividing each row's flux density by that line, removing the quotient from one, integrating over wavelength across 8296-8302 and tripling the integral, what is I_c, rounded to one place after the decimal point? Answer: -1.4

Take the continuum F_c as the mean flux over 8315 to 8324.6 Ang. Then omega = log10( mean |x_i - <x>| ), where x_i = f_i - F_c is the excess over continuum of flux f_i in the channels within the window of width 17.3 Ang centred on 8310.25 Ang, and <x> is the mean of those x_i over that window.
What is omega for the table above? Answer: -1.0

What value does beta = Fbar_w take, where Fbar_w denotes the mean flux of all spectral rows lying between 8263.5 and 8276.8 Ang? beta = 0.595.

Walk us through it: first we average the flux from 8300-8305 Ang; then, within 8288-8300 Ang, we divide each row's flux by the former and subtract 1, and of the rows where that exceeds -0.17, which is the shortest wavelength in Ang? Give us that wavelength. 8289.22 Ang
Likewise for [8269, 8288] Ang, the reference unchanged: 8270.16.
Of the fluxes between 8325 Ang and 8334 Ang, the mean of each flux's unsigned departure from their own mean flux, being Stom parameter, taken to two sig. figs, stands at 0.028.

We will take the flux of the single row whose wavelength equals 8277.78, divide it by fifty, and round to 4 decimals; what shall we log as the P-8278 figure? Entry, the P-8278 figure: 0.0112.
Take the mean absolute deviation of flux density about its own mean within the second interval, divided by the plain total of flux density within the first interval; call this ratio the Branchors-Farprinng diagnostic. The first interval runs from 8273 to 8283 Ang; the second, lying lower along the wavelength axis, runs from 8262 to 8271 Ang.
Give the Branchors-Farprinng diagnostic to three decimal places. 0.002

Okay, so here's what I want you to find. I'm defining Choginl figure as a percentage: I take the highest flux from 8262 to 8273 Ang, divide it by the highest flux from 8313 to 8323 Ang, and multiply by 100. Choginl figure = 81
